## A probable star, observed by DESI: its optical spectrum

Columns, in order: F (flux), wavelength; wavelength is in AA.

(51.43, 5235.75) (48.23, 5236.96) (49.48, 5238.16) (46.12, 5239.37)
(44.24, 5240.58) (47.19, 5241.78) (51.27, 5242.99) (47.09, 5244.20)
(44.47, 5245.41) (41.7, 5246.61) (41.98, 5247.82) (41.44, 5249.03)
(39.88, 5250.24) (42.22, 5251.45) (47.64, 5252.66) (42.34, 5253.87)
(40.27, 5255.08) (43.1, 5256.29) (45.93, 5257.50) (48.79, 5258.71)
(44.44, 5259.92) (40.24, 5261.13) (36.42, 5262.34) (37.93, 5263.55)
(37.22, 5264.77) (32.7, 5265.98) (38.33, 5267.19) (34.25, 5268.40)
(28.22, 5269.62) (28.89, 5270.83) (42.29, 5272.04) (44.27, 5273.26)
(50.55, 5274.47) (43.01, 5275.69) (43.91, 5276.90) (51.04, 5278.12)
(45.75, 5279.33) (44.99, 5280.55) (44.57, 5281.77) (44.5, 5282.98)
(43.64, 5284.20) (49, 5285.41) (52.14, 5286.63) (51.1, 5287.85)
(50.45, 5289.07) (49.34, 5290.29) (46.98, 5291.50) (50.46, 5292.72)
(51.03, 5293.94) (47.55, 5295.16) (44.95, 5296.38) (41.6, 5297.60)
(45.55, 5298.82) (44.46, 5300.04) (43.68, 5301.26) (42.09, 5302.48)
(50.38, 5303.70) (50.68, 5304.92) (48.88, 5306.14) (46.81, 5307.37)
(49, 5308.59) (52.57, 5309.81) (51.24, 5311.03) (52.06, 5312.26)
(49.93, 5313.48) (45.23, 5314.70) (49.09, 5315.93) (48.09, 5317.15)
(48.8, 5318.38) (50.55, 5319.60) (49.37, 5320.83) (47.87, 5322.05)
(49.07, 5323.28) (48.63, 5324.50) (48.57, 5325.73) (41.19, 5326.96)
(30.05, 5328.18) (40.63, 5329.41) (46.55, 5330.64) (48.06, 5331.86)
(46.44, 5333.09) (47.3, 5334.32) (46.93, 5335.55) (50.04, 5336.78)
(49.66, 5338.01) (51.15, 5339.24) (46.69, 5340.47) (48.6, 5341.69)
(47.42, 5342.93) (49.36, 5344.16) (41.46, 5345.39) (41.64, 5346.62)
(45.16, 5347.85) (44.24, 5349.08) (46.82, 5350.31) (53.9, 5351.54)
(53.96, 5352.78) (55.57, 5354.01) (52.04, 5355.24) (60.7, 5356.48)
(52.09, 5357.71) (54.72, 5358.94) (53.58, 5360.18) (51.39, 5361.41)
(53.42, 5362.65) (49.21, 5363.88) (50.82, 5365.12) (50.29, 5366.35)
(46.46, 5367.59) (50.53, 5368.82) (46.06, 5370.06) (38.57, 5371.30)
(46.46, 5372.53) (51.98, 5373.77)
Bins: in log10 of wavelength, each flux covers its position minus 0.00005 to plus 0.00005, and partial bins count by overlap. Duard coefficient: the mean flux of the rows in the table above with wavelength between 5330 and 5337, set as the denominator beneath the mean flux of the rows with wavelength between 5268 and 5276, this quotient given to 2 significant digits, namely 0.82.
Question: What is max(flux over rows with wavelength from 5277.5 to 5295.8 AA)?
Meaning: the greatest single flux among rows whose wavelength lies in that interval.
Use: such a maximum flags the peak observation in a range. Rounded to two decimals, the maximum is 52.14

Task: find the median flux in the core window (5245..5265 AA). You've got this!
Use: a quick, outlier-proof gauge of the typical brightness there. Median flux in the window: 42.0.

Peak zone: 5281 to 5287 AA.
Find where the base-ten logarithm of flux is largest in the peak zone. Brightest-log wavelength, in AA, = 5286.63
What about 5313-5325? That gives 5319.60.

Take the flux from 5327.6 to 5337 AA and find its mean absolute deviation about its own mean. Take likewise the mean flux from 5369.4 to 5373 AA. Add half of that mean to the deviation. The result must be 26.4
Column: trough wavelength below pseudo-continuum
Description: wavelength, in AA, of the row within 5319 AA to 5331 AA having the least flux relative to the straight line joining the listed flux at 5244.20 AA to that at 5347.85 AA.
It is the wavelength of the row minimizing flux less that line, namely 5328.18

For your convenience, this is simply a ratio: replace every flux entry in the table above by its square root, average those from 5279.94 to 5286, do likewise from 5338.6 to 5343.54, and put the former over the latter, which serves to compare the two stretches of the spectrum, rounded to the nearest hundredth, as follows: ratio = 0.97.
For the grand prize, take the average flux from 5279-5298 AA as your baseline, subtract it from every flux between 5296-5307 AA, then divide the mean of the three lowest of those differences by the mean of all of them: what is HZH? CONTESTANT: 3.1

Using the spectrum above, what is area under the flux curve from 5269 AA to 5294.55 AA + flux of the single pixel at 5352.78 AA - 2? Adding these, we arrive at 1215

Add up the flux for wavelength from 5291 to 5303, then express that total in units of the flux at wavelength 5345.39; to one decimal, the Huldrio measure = 11.1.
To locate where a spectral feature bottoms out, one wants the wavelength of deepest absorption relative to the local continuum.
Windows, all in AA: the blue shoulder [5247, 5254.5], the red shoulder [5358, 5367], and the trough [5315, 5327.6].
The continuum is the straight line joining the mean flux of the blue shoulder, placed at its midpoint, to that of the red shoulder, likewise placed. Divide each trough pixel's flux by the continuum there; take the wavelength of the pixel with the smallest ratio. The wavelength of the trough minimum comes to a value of 5326.96 AA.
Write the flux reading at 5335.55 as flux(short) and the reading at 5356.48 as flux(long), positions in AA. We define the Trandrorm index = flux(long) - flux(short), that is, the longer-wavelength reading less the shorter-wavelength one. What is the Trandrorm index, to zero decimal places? 14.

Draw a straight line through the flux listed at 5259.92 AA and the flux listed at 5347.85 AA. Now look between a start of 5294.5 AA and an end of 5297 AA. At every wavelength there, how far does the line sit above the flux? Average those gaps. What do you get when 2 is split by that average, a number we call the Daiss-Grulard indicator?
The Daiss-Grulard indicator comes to -1.3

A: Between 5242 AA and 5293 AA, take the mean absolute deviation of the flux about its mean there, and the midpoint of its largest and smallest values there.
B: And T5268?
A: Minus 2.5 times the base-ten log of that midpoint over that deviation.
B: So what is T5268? -2.39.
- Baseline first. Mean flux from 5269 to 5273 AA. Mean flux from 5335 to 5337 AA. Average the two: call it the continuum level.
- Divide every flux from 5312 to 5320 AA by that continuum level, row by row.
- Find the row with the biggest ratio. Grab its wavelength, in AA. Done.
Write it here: 5312.26 AA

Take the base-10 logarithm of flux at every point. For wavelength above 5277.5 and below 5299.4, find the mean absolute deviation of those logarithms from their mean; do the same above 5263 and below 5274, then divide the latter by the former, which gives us 2.2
